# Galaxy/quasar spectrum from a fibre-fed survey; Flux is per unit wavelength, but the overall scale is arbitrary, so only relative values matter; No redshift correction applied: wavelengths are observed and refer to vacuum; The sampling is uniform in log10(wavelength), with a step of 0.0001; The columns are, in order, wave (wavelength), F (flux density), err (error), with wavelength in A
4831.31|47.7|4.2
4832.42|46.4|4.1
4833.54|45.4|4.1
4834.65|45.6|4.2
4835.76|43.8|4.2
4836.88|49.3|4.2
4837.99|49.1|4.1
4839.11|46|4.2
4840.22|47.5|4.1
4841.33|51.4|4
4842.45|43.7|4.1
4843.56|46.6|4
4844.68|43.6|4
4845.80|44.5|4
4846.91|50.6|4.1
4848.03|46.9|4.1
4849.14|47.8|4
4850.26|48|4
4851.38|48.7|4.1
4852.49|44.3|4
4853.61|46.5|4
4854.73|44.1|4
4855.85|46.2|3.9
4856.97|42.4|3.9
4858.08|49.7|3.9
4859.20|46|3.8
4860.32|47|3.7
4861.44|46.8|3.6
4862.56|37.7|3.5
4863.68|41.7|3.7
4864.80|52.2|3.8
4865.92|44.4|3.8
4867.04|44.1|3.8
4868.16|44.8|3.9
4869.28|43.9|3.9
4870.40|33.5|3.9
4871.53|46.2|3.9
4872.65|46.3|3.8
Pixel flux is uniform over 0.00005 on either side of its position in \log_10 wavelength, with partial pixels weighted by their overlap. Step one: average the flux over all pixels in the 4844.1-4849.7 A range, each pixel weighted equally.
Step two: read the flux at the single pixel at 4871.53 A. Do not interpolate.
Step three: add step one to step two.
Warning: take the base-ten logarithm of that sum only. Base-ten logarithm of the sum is 1.97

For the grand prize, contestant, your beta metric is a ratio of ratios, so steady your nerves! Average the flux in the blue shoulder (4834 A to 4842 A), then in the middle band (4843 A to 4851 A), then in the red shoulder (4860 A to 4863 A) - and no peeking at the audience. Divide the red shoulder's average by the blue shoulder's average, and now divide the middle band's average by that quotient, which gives 50.8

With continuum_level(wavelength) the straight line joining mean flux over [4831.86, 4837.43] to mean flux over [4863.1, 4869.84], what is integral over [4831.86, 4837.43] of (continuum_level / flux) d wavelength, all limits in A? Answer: 5.57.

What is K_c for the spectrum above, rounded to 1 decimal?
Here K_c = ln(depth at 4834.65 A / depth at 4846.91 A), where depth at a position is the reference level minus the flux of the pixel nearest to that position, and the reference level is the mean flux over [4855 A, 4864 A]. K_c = -1.9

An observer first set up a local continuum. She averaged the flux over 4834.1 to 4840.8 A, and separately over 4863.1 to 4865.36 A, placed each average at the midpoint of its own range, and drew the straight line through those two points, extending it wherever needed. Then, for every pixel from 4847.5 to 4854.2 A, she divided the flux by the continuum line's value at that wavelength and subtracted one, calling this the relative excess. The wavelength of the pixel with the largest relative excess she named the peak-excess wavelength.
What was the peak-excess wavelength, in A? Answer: 4851.38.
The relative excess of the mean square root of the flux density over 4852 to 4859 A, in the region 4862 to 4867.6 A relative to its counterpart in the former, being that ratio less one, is -0.018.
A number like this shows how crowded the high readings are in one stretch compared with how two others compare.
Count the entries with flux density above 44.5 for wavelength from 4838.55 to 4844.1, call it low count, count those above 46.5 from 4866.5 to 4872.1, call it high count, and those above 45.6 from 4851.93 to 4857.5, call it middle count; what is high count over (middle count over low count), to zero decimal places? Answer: 0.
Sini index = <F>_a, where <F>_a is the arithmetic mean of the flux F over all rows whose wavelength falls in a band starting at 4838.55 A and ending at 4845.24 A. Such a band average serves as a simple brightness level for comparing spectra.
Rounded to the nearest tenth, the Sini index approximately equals 46.5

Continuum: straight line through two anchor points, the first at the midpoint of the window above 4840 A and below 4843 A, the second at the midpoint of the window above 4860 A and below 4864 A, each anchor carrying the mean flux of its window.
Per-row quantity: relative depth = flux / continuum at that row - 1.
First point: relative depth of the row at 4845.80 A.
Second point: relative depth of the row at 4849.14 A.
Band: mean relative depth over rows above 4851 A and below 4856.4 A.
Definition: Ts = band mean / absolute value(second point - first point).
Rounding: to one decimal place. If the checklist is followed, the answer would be 0.2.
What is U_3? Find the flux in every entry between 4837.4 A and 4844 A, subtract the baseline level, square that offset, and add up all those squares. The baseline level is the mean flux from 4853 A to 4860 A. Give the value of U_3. 50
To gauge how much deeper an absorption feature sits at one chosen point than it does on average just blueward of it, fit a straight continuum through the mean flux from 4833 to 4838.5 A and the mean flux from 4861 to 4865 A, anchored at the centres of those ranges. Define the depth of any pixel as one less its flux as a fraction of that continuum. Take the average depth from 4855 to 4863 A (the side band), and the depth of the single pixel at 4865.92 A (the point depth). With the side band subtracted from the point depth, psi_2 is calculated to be 0.00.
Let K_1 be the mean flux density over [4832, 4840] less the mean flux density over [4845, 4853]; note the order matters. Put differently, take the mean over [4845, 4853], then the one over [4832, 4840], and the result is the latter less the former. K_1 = -1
